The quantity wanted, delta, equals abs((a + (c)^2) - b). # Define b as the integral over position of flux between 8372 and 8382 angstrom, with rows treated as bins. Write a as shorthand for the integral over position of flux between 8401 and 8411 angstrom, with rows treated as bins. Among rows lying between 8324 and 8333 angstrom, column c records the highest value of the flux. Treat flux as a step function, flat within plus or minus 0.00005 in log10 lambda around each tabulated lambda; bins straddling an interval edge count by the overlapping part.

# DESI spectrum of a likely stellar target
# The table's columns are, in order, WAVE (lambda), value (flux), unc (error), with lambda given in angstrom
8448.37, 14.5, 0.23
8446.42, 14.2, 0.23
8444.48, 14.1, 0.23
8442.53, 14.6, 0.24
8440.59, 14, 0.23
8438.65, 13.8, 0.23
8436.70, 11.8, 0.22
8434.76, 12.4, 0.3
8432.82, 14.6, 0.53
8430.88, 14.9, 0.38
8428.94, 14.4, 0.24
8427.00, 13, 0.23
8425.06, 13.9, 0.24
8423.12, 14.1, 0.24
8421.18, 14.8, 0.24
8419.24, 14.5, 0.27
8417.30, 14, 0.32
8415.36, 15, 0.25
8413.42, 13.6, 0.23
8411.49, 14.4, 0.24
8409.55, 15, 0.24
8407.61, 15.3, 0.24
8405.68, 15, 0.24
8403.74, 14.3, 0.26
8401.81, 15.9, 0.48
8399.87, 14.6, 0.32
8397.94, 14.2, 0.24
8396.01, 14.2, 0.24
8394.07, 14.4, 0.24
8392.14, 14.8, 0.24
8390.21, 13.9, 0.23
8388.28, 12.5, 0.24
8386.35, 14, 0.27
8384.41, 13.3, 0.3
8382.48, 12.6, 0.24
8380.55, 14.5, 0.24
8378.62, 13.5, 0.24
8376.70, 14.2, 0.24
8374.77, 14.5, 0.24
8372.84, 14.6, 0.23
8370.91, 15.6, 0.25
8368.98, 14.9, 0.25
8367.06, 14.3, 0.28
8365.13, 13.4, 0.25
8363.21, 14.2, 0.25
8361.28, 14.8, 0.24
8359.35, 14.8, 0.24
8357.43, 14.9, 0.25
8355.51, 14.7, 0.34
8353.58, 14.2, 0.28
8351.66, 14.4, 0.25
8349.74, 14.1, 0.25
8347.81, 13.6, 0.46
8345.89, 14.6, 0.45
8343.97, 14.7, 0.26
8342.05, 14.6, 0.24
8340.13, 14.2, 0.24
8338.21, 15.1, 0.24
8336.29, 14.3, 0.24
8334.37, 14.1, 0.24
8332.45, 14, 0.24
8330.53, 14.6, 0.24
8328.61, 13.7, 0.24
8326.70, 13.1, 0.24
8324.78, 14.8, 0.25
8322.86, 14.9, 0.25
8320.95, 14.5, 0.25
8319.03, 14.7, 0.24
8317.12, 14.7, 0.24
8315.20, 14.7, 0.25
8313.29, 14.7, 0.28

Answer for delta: 227.7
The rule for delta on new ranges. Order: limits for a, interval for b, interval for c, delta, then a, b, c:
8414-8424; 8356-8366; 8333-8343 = 227.9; 144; 145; 15.1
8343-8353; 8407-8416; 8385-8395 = 230.3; 143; 132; 14.8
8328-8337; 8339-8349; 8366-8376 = 227.2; 127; 143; 15.6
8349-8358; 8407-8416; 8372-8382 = 211.7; 130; 132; 14.6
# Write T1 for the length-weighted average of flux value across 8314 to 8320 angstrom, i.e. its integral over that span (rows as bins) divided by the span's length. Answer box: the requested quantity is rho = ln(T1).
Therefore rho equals 2.69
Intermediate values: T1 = 14.7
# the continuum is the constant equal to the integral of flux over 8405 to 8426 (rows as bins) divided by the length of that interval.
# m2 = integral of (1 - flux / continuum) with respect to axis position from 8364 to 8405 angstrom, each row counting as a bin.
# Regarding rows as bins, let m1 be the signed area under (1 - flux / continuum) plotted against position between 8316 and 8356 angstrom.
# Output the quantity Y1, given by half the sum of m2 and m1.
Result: 0.613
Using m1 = 0.39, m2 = 0.8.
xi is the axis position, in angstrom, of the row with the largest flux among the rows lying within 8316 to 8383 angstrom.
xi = 8370.91 angstrom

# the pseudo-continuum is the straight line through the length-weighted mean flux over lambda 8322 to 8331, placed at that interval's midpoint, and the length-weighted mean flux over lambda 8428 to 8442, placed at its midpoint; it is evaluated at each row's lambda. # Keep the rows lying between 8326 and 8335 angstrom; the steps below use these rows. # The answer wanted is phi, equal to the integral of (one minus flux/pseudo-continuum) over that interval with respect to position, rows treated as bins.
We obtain 0.2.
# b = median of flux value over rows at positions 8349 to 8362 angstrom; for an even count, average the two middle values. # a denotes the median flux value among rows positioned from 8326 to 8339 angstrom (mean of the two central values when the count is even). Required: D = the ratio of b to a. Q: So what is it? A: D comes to 1.04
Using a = 14.10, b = 14.7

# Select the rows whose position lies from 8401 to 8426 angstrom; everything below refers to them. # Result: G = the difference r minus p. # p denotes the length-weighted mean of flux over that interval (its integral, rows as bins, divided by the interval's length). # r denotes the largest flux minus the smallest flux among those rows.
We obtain -12.3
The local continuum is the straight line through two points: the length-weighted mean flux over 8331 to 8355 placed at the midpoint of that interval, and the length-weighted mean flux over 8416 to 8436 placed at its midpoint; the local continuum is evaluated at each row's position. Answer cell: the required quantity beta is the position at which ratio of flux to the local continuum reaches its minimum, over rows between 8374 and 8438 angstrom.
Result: 8436.70 angstrom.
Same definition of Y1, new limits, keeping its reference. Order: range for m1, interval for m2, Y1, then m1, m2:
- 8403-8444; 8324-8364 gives 0.682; 0.96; 0.4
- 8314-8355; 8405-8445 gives 0.678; 0.38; 1.0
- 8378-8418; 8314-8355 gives 0.539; 0.70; 0.4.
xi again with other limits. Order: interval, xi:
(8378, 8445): 8401.81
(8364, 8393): 8370.91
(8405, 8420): 8407.61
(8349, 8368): 8357.43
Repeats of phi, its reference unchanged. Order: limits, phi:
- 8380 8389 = 0.4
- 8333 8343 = -0.2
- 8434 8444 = 0.2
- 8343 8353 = -0.1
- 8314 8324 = -0.3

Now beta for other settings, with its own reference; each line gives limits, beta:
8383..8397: 8388.28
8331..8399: 8388.28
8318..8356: 8326.70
